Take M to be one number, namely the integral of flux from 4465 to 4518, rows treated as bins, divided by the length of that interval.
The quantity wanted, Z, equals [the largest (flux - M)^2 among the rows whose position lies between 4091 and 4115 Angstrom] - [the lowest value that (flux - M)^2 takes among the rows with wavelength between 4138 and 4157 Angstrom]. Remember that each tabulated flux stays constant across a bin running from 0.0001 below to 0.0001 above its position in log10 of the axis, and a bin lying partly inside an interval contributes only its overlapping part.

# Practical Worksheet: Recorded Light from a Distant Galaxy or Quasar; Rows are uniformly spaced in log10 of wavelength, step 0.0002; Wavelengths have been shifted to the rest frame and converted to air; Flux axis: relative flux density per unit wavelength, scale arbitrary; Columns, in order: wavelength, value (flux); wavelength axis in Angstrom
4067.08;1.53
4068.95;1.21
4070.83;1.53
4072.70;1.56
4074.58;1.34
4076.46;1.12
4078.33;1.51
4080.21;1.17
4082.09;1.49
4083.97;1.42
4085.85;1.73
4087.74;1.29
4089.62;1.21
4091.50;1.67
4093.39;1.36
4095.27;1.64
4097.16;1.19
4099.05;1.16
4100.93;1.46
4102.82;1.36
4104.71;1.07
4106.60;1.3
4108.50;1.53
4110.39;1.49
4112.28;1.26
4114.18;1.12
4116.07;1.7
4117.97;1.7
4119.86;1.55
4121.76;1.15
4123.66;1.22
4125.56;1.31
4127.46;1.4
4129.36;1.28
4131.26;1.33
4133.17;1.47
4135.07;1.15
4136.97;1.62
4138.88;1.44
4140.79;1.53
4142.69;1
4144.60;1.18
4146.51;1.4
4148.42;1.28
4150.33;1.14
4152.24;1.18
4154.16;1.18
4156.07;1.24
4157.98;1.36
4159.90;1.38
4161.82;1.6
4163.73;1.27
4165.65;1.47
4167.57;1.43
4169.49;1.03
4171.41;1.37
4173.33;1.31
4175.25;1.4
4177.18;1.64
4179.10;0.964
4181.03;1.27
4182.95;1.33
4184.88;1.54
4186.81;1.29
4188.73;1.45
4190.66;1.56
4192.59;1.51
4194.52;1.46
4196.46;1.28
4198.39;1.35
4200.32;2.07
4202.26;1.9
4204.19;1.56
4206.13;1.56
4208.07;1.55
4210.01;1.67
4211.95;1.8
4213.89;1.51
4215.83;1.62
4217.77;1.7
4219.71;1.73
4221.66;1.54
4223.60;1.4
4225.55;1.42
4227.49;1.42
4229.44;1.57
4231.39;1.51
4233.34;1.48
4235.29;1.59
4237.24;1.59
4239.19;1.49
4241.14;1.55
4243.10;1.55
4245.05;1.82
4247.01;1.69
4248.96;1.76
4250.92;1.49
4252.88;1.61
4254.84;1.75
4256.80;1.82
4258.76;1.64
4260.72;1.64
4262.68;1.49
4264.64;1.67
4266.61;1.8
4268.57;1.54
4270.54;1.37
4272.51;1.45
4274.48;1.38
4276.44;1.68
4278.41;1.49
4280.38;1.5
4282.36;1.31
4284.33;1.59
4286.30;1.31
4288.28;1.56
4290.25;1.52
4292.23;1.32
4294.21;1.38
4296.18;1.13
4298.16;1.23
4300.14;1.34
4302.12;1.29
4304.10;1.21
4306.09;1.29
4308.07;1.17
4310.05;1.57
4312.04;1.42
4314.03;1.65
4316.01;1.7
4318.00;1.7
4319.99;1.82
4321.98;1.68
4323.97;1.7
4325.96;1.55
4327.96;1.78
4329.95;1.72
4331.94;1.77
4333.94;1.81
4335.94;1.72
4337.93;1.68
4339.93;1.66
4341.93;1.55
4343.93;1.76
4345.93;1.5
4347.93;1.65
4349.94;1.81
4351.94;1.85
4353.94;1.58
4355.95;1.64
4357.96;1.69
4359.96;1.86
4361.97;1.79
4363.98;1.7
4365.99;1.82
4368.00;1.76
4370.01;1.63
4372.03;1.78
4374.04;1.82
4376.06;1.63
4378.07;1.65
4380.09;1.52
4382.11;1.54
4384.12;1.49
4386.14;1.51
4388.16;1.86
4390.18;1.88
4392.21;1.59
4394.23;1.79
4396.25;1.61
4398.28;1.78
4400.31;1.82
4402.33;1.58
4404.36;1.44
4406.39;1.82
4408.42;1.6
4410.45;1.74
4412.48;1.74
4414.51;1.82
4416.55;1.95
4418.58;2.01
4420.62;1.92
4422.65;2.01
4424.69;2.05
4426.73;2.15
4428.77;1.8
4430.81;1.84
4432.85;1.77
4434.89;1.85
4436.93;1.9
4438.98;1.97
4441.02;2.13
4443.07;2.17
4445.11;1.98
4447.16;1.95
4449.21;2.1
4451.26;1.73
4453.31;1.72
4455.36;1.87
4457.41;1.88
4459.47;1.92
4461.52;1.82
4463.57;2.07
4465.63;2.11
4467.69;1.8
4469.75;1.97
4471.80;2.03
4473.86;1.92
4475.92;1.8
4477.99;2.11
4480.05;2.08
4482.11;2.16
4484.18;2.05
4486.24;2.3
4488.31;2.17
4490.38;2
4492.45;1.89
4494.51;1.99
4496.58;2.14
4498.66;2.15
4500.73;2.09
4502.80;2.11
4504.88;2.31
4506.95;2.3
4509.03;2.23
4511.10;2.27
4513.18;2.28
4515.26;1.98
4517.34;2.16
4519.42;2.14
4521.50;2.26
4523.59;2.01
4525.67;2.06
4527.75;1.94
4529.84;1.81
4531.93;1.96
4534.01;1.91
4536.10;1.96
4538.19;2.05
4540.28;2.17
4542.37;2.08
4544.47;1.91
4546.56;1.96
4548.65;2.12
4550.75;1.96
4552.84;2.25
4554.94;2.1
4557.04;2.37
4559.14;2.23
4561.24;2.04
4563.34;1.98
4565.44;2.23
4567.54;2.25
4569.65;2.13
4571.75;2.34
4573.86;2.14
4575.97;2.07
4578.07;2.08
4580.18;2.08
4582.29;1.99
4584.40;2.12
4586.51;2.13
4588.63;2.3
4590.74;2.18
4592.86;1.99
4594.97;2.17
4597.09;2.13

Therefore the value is 0.7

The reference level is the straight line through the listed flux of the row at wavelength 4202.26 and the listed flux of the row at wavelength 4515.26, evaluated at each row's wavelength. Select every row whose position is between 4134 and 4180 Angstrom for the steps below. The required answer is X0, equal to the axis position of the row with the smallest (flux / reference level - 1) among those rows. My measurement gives 4179.10 Angstrom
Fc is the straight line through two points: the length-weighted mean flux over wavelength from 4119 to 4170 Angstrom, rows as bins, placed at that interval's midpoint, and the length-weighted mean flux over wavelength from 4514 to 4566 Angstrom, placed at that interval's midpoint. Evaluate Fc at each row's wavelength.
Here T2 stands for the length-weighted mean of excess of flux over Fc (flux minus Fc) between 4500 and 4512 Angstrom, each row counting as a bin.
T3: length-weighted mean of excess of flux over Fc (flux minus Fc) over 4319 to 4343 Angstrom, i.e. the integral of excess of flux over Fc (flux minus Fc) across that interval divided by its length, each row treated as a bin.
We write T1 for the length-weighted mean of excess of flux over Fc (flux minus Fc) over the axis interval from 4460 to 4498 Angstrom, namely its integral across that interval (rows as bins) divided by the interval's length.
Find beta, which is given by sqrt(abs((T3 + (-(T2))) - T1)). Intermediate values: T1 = 0.073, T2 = 0.22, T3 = 0.03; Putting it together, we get 0.511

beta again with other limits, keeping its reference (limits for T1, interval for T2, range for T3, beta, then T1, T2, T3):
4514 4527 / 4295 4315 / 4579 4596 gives 0.430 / 0.073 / -0.29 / -0.03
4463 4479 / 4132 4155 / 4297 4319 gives 0.482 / 0.038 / -0.02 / -0.21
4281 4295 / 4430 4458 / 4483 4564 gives 0.432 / -0.161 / 0.04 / 0.06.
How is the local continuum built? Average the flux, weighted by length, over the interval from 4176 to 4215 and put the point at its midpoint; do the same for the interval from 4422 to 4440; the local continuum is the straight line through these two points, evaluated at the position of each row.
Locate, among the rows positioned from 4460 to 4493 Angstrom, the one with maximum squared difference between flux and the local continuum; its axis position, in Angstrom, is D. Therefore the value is 4486.24 Angstrom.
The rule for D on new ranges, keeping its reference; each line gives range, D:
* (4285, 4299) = 4296.18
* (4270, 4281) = 4270.54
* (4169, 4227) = 4200.32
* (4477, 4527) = 4486.24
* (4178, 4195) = 4179.10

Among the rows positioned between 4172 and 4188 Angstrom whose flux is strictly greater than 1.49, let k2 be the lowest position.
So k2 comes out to 4177.18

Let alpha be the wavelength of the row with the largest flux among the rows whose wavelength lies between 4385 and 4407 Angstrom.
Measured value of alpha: 4390.18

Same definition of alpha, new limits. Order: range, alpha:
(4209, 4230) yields 4211.95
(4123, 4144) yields 4136.97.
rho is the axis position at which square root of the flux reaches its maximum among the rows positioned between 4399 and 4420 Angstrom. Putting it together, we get 4418.58 Angstrom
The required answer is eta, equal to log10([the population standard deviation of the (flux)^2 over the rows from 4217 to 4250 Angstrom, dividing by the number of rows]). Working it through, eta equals -0.41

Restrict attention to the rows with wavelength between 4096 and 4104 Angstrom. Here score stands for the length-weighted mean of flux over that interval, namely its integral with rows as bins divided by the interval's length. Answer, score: 1.3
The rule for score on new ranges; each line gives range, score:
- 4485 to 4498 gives 2.1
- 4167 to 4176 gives 1.3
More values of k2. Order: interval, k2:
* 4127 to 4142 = 4136.97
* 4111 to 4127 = 4116.07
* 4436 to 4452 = 4436.93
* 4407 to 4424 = 4408.42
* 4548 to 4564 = 4548.65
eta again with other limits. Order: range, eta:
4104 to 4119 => -0.19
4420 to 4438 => -0.33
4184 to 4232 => -0.23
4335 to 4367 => -0.46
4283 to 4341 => -0.20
